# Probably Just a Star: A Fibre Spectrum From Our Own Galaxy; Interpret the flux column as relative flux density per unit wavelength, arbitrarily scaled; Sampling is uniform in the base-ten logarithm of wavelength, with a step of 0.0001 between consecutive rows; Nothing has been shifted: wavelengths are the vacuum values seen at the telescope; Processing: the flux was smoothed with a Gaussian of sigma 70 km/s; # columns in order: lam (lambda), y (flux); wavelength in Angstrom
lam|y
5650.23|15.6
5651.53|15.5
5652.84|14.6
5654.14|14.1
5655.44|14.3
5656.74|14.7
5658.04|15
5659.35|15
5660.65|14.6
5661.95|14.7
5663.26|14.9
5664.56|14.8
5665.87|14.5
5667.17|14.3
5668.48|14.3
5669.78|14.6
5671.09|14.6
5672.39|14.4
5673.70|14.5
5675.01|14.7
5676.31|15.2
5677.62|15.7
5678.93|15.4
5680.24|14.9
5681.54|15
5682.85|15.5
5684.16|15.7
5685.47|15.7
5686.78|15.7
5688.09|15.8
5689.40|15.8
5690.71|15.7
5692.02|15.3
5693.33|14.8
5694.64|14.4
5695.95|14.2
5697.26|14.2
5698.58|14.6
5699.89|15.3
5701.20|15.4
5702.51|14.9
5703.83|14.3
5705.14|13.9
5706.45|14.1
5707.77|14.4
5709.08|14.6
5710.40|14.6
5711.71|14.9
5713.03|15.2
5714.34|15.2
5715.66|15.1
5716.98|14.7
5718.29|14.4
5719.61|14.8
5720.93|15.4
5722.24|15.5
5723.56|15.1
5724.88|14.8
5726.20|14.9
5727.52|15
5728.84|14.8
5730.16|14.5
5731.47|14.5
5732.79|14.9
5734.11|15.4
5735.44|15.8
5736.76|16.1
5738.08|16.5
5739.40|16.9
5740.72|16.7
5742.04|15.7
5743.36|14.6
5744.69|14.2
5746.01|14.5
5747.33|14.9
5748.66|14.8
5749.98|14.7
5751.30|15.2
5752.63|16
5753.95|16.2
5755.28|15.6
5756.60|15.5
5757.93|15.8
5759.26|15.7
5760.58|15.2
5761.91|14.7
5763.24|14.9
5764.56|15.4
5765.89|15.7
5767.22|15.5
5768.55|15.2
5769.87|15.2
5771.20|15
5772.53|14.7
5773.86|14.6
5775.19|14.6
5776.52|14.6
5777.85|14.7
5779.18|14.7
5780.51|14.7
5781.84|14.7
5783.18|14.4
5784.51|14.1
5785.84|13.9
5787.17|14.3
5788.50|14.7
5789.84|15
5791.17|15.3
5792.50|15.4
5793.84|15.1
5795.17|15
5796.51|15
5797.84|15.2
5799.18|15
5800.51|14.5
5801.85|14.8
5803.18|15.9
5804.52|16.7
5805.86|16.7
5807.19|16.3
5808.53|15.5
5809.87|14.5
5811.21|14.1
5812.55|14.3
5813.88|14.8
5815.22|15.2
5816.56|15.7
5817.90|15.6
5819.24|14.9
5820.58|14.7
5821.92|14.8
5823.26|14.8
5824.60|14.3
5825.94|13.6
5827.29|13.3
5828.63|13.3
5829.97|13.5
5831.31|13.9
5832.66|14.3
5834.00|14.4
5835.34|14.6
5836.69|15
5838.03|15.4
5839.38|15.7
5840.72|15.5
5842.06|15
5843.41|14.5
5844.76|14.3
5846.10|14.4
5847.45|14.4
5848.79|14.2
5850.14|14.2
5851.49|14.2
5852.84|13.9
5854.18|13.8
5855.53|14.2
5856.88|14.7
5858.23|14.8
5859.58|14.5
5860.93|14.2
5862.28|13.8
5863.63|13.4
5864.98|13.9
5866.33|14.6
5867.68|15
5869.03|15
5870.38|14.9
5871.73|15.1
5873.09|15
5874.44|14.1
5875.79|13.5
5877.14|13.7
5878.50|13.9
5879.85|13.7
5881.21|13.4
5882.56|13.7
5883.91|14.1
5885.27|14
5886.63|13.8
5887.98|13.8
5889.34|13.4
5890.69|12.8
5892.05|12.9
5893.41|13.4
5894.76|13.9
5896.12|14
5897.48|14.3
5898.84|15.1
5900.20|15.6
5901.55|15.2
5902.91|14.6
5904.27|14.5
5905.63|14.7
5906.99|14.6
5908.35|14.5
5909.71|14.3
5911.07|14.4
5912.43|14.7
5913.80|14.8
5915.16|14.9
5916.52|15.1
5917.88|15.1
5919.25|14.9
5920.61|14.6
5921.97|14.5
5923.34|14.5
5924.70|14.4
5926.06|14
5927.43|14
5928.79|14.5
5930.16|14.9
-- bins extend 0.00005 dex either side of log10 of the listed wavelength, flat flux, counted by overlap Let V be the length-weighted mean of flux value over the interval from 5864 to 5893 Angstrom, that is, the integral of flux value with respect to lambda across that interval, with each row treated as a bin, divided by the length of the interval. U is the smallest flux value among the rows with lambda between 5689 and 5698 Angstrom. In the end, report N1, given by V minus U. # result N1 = -0.2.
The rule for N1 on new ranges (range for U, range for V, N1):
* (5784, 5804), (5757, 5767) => 1.4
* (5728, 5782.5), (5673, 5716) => 0.8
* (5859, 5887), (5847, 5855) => 0.7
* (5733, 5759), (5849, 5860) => 0.1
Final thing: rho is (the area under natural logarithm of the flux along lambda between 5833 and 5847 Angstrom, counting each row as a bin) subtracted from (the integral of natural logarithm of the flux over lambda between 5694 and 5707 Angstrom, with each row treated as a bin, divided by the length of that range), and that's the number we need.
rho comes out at -35.1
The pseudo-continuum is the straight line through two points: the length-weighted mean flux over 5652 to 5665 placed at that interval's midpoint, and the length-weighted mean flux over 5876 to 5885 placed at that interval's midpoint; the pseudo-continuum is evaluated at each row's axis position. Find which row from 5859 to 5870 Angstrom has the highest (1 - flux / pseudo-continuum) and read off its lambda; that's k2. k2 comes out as 5863.63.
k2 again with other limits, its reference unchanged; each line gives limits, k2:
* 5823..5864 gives 5827.29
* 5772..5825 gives 5785.84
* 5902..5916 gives 5909.71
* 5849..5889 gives 5863.63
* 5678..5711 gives 5705.14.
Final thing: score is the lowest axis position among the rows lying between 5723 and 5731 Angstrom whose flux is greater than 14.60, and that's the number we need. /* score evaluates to 5723.56 Angstrom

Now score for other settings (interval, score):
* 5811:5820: 5813.88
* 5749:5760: 5749.98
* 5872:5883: 5873.09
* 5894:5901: 5898.84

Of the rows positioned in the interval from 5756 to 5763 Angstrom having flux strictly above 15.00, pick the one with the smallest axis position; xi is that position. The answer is 5756.60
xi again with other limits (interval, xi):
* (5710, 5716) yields 5713.03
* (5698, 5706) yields 5699.89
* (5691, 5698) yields 5692.02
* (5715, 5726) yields 5715.66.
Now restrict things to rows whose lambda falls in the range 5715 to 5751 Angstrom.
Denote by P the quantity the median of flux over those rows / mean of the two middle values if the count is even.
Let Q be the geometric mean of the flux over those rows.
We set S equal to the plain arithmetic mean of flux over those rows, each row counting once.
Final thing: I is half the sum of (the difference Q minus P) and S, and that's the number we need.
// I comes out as 7.7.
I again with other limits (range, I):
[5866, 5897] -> 7.0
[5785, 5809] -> 7.7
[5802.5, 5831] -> 7.5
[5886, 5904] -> 7.1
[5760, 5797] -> 7.5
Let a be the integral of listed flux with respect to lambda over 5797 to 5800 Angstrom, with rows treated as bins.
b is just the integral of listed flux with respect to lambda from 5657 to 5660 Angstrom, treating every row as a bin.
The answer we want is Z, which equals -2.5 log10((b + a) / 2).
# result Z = -4.13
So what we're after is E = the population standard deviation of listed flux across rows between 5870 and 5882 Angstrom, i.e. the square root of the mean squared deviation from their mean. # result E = 0.64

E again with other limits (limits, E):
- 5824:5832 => 0.35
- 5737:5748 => 1.02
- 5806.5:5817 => 0.71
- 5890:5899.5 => 0.75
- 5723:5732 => 0.21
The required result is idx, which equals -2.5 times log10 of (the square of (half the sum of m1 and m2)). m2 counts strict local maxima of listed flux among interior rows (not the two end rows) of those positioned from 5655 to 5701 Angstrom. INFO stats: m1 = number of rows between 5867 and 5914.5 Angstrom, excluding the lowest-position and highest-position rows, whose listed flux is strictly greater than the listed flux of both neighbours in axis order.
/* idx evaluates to -2.7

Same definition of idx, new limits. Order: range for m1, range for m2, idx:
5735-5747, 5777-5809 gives -0.9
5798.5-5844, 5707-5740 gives -1.5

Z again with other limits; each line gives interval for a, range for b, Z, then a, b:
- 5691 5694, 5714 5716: -3.94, 45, 30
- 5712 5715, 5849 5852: -4.11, 45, 43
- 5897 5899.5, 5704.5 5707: -3.89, 37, 35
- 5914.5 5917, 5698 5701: -4.04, 38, 45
